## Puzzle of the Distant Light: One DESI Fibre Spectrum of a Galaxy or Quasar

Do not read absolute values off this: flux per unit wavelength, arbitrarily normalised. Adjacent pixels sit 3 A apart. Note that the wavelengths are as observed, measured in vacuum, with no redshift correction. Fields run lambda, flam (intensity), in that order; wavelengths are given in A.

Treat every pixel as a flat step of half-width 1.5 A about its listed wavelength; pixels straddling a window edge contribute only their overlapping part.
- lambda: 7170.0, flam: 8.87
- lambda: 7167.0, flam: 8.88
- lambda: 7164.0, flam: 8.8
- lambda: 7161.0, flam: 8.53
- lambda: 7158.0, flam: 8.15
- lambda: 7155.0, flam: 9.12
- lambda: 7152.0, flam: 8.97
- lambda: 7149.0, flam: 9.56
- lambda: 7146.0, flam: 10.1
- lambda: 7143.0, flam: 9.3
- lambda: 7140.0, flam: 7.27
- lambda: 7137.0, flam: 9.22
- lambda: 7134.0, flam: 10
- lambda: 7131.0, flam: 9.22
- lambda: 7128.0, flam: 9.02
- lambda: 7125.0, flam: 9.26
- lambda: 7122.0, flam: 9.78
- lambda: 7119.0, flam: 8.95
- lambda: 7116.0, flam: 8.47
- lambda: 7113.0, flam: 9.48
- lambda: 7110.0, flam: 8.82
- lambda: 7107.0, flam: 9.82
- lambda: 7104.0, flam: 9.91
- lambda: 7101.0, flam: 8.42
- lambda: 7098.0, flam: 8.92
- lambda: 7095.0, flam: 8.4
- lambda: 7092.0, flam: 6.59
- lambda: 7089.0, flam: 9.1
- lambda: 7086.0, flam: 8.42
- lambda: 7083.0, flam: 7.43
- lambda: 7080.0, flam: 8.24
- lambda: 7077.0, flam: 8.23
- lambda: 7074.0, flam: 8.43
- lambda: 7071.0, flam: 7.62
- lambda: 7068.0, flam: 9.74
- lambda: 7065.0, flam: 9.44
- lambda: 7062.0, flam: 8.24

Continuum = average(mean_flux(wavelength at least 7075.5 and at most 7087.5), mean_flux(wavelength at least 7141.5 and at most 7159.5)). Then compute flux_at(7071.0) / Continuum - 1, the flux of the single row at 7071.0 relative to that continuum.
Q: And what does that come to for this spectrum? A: -0.12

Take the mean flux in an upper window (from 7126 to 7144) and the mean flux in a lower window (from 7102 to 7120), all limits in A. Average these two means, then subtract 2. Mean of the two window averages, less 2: 7.12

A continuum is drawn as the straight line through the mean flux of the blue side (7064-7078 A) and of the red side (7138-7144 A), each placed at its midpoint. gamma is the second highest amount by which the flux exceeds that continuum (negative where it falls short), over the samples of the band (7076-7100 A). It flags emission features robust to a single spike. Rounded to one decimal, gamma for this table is 0.4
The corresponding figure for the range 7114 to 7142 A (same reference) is 1.4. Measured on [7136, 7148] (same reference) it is 1.0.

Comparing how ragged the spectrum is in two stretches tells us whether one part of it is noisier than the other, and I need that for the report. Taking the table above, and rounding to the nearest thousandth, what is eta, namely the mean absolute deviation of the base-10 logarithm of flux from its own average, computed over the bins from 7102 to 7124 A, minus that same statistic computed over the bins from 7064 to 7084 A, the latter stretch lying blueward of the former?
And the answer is -0.010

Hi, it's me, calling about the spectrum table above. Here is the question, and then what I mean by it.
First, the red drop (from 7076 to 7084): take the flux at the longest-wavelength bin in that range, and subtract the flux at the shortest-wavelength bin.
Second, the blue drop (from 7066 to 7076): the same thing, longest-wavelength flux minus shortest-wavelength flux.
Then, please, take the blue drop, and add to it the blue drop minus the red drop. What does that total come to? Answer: -1.8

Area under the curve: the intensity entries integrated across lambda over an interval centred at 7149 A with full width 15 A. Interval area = 141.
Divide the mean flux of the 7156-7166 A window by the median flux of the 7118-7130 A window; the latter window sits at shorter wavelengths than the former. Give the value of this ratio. 0.93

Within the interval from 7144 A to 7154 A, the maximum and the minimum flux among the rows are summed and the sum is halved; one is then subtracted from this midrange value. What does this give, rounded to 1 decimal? 8.5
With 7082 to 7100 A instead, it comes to 6.8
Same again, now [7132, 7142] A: 7.6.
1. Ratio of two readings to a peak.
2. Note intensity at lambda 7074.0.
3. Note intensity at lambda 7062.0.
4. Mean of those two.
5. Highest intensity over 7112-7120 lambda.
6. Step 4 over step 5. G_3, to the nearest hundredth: 0.88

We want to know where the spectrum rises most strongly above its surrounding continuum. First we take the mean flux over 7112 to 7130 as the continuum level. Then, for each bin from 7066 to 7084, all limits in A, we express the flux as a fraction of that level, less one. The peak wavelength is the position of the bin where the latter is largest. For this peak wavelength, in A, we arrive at 7068.0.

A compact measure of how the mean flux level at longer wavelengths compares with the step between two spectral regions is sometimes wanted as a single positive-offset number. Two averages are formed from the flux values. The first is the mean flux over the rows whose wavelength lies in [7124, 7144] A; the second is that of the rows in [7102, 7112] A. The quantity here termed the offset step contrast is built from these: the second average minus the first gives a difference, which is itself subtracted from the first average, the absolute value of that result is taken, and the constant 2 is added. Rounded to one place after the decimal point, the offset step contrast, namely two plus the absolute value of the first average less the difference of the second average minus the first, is 10.6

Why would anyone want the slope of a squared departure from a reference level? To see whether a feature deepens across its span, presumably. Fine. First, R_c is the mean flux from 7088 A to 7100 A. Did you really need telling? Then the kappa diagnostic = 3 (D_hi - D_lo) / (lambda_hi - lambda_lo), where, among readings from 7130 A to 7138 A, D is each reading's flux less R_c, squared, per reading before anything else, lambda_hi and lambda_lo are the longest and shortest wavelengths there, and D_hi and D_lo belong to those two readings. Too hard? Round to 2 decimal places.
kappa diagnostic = 0.00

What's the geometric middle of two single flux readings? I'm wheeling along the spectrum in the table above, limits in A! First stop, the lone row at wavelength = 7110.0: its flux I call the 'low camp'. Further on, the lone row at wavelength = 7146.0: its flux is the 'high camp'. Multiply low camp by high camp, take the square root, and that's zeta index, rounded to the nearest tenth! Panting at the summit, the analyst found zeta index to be 9.4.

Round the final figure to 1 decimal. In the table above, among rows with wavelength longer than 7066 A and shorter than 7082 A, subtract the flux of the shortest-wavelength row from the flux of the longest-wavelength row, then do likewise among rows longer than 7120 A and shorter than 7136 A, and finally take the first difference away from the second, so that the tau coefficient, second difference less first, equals 1.7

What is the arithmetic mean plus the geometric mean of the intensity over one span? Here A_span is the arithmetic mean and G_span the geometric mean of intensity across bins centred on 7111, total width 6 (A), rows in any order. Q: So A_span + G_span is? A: 18.3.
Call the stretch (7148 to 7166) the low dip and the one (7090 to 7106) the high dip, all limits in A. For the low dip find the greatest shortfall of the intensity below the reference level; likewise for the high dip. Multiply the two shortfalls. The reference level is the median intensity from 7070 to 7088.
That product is 0.14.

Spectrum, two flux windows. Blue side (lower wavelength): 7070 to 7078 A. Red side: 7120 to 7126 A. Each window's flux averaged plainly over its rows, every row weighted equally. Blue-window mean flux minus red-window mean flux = -1.4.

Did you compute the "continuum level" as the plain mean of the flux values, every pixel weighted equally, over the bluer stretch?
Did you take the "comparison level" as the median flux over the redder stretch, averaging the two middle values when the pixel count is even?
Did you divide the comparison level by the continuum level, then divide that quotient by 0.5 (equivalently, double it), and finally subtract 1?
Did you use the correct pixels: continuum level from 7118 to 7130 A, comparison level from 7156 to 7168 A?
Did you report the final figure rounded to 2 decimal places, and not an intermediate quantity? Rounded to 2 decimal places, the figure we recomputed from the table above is 0.87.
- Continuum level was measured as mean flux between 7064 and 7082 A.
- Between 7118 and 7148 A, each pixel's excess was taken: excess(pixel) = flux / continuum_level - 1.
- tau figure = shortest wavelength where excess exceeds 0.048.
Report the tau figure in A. 7122.0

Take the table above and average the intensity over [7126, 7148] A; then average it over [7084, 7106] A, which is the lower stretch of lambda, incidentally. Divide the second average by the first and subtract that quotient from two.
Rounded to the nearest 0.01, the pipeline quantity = 1.07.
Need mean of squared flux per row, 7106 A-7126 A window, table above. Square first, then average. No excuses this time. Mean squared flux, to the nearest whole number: 85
